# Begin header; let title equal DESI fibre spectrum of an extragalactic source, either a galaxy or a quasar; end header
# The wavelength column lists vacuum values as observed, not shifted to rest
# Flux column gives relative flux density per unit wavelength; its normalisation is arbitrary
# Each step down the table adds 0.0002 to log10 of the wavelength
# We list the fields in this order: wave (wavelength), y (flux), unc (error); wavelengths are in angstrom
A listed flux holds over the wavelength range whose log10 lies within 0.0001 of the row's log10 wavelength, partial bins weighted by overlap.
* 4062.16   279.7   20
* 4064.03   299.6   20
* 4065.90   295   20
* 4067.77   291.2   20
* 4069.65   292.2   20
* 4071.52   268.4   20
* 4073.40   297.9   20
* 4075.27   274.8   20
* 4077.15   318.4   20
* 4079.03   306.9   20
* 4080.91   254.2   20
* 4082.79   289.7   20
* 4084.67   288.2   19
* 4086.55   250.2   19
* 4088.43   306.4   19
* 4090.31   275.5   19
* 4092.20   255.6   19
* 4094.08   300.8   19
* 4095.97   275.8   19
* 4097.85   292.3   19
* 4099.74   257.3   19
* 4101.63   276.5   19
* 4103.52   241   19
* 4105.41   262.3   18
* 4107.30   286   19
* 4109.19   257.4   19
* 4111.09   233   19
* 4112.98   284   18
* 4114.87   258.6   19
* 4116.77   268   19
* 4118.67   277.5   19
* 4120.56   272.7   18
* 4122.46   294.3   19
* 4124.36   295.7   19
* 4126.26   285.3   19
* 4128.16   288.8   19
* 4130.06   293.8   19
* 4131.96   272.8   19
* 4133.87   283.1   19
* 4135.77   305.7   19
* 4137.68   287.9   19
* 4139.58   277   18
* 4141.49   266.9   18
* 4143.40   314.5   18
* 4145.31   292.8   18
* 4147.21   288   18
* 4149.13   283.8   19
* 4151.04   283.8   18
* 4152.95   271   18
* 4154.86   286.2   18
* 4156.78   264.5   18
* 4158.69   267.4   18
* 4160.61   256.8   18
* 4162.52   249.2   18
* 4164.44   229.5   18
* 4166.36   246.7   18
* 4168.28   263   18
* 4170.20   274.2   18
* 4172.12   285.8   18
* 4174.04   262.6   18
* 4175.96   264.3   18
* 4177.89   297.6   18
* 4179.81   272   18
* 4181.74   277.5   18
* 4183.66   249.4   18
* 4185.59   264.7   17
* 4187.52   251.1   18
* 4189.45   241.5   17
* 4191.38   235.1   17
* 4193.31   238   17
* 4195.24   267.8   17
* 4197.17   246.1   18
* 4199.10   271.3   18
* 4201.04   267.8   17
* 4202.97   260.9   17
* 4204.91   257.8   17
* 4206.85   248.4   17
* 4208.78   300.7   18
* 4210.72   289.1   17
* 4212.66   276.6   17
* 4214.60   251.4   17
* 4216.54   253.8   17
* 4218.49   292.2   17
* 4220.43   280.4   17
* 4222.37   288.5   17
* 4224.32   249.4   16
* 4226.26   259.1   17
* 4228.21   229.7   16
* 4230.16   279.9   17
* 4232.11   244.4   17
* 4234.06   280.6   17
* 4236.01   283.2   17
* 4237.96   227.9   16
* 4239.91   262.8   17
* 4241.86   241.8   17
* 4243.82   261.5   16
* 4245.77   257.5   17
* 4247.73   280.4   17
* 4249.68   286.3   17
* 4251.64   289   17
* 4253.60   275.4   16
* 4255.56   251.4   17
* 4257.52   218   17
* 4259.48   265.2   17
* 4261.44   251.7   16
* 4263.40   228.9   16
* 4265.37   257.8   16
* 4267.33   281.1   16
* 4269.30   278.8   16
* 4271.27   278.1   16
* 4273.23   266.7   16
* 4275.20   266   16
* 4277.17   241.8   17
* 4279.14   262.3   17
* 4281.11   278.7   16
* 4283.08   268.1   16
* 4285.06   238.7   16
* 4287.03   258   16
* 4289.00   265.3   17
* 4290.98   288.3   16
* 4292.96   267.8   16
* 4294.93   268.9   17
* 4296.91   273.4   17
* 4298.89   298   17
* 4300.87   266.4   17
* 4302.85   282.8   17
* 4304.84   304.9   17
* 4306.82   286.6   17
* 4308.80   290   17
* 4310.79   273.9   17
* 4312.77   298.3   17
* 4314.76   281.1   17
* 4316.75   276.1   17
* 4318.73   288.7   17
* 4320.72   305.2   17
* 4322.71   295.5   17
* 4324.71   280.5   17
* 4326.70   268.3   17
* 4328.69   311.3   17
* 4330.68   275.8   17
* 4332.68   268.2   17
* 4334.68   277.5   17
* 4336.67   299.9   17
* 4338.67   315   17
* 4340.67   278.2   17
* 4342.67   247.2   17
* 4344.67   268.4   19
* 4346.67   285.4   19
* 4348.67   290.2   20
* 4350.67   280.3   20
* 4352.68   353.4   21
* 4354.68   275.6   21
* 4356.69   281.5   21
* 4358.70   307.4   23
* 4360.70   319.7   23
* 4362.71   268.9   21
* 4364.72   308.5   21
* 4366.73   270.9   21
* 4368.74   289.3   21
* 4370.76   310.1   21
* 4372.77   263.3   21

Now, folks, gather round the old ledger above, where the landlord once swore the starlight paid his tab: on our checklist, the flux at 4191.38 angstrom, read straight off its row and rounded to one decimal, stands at 235.1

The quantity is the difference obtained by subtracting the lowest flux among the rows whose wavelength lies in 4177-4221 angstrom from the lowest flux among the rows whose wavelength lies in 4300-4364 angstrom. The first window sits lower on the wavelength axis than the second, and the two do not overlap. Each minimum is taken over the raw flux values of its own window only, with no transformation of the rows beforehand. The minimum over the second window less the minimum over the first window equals 12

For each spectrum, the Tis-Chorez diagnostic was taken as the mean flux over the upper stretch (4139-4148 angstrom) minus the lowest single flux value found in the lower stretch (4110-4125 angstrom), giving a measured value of 55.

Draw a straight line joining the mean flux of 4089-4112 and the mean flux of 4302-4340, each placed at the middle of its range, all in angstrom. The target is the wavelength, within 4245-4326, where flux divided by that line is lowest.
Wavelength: 4257.52 angstrom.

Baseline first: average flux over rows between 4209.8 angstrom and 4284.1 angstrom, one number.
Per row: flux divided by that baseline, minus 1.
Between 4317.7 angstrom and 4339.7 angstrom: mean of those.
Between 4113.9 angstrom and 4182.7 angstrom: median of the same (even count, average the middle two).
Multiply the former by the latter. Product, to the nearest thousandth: 0.005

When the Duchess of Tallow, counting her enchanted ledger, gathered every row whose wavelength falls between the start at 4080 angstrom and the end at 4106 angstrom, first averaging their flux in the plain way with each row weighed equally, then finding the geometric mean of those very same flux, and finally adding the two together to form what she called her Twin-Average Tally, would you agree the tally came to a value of 546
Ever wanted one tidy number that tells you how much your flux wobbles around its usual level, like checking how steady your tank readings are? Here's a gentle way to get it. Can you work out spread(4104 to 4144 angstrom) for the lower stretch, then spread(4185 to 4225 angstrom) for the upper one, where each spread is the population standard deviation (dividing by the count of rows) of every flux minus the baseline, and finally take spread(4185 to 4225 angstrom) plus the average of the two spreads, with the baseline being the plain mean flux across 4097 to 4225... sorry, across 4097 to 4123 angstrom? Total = 36.6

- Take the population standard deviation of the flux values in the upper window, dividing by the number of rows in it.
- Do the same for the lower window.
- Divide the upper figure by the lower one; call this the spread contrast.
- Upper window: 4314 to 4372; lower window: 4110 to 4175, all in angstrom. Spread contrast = 1.13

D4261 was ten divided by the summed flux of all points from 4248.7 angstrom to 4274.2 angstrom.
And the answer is 0.0029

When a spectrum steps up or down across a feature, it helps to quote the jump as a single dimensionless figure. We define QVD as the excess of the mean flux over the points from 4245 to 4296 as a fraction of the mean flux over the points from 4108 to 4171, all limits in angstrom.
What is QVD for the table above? -0.04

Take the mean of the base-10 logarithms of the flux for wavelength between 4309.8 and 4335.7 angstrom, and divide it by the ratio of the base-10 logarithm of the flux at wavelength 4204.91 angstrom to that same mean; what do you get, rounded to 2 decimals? 2.50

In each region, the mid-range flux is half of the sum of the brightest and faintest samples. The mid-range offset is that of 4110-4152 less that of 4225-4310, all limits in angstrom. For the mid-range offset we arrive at 12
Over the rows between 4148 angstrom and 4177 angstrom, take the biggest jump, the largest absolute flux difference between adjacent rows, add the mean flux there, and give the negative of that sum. -289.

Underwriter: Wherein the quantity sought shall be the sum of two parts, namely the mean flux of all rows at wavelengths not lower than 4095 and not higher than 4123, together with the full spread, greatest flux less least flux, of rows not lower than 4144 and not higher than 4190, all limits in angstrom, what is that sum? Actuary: 337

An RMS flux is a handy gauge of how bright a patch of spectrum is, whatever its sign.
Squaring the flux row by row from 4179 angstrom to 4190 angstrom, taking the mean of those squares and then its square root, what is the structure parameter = 260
